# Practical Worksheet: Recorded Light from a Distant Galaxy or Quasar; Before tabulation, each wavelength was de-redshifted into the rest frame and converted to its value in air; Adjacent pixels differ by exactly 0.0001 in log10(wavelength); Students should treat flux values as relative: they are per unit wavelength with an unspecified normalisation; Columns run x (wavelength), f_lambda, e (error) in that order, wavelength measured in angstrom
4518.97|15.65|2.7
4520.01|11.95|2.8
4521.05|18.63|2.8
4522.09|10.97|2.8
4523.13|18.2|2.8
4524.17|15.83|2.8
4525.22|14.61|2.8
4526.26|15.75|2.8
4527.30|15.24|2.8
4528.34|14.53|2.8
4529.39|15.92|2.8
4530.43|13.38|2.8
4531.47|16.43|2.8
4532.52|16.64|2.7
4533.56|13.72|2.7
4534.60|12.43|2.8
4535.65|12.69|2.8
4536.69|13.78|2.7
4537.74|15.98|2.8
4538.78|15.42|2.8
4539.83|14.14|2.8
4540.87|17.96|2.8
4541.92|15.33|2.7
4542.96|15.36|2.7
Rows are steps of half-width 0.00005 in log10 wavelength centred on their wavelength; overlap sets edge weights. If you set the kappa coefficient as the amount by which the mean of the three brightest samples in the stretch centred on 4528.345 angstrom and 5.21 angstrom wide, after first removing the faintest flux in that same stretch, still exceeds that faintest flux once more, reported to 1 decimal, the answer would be -11.1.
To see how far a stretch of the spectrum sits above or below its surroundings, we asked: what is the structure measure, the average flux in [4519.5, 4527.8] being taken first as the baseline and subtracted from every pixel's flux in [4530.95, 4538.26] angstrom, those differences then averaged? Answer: -0.6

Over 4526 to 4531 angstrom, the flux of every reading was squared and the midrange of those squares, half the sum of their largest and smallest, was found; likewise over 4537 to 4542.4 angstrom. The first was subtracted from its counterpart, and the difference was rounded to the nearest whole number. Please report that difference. 45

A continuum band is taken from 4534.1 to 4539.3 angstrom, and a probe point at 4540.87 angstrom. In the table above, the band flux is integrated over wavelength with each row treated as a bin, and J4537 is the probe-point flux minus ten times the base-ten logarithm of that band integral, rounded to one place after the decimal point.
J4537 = -0.7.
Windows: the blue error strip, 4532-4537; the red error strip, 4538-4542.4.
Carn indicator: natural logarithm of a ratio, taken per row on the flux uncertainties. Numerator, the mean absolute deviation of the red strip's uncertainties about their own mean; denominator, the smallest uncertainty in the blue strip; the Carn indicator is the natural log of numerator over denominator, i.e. -4.28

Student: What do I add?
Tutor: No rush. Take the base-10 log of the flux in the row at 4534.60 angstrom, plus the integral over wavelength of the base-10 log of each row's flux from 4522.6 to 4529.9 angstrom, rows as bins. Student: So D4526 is 9.8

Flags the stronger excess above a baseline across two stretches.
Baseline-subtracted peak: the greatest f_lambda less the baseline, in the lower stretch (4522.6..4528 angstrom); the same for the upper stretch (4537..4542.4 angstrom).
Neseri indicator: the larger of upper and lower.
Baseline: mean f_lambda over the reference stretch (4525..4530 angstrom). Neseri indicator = 3.0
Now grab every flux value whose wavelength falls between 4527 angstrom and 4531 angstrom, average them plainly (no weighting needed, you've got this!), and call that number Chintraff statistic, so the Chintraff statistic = 14.8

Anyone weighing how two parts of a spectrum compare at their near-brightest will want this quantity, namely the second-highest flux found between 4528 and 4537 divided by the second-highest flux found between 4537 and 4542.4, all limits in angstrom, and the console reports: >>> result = 1.03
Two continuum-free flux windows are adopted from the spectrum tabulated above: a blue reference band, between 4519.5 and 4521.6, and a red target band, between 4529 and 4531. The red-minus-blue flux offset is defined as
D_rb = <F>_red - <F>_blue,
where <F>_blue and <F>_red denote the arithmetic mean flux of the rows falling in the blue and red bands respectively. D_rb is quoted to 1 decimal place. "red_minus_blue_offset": -0.6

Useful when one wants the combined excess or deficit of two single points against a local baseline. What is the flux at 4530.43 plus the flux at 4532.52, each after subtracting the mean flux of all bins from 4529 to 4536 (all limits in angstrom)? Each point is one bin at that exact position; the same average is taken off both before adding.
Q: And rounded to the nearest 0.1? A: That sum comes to 1.1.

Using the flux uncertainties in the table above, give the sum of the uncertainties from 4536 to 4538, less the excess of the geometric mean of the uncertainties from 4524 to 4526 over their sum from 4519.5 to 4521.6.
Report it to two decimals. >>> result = 8.30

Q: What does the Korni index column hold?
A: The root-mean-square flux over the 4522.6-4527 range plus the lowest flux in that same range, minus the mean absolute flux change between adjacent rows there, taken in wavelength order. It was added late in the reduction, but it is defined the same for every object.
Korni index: 29.2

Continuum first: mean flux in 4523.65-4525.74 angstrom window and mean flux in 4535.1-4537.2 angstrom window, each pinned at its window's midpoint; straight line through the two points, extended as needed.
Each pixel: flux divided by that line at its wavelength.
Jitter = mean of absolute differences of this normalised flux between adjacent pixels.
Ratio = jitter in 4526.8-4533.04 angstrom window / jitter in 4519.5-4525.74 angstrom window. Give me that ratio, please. 0.36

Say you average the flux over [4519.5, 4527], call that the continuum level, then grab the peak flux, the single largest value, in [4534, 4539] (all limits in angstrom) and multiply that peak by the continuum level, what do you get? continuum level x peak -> 242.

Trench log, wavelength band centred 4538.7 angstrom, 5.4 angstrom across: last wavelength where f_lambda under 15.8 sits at 4539.83 angstrom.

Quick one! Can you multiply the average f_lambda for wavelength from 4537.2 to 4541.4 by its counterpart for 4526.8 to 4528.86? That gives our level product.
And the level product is 236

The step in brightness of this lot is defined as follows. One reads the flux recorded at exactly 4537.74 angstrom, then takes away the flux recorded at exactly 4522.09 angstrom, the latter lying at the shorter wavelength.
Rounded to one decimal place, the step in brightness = 5.0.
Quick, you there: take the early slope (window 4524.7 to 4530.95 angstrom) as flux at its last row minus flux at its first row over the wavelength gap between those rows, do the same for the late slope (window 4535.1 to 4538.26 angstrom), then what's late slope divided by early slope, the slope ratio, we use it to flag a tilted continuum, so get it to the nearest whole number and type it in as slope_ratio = -7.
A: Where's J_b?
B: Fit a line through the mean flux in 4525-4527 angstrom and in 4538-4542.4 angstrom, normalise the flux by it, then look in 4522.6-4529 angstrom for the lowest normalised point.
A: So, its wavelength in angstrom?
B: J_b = 4528.34 angstrom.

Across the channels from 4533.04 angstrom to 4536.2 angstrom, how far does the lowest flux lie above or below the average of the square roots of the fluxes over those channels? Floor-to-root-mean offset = 8.8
